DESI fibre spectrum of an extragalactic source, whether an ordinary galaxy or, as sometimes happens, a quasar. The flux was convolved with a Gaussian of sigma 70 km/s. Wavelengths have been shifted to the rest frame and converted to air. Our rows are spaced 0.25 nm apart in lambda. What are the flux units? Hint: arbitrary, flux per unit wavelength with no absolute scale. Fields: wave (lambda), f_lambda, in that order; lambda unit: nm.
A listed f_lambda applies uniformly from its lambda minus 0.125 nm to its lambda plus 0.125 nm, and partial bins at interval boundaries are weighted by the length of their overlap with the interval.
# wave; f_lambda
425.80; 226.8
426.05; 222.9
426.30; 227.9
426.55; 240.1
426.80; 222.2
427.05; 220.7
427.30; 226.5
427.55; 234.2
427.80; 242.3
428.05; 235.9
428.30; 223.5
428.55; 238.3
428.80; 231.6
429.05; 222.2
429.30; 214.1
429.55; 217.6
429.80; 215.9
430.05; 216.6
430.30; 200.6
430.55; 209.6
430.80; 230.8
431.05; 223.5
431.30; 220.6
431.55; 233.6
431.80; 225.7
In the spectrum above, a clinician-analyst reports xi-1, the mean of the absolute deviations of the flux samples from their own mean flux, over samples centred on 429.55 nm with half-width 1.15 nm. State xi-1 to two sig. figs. 8.1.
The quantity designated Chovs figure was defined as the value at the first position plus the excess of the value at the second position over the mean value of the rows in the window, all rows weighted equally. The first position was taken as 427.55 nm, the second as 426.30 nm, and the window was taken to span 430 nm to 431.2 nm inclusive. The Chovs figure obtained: 246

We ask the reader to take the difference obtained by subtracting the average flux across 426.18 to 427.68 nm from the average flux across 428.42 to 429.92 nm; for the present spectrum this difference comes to -5.3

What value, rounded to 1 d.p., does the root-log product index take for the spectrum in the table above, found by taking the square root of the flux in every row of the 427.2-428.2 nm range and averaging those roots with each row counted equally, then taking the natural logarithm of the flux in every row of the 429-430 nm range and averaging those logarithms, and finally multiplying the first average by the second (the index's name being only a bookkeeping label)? 82.4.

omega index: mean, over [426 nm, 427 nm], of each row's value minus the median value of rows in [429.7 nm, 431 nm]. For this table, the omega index 12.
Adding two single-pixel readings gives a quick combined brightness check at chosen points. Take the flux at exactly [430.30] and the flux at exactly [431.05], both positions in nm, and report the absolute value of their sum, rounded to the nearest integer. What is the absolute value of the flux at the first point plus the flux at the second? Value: 424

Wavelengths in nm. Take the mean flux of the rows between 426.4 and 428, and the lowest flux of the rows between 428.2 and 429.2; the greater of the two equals 231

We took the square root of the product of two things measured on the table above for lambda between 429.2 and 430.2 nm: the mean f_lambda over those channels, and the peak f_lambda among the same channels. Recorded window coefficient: 217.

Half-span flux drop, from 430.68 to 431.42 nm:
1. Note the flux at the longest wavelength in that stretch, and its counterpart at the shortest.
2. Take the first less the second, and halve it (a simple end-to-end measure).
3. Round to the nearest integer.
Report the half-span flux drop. -5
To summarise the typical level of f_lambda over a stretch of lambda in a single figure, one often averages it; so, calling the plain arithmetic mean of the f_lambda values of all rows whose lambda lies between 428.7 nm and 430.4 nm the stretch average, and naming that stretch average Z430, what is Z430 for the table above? 217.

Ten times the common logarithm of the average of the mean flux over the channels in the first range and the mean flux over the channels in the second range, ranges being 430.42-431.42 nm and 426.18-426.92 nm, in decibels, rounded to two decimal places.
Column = 23.53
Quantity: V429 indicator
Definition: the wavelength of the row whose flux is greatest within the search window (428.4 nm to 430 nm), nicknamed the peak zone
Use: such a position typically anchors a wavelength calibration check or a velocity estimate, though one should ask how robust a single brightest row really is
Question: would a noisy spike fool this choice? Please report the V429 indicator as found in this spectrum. 428.55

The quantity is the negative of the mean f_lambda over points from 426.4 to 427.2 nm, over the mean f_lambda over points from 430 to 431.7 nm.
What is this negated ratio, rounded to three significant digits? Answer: -1.04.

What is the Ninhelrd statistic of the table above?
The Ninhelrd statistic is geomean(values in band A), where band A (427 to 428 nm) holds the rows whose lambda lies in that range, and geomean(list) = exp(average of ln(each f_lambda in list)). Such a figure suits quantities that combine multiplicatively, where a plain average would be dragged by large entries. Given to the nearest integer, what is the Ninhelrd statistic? 231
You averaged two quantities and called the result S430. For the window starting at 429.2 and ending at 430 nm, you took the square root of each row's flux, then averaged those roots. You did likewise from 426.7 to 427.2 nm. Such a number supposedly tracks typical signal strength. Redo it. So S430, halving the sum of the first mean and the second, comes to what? 14.79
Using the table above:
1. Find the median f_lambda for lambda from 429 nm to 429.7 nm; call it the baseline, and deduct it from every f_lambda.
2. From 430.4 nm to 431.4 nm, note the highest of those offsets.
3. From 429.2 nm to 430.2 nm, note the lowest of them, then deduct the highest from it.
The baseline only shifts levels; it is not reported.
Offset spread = -17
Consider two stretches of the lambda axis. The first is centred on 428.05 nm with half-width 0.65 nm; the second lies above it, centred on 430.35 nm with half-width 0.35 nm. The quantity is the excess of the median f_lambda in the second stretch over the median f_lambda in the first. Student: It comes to -26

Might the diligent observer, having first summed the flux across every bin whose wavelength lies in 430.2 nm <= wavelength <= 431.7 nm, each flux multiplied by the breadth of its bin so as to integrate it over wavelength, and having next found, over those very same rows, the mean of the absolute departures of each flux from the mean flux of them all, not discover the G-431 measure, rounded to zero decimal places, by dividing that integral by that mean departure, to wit 34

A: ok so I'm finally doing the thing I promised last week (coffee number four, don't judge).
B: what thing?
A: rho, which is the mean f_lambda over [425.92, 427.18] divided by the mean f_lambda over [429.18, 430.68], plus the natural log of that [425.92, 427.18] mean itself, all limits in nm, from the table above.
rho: 6.49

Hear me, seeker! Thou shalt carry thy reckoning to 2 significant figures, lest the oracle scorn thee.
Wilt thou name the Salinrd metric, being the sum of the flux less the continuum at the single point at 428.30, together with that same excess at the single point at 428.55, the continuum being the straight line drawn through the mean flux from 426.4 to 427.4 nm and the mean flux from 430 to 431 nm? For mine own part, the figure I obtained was 18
